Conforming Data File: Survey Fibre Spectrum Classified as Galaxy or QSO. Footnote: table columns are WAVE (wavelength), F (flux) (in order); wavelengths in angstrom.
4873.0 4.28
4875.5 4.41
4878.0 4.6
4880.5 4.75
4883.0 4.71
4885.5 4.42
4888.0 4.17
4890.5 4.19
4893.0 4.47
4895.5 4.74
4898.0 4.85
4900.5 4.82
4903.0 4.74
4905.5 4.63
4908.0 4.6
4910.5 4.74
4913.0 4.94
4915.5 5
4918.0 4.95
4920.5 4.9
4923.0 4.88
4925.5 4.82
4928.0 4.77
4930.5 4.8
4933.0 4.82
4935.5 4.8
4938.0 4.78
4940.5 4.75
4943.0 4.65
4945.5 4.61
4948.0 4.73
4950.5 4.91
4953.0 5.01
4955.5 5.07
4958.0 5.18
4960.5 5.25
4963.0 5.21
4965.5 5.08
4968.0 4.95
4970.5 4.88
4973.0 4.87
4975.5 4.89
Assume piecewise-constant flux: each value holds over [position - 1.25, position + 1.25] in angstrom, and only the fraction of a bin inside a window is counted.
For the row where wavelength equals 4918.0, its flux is 4.95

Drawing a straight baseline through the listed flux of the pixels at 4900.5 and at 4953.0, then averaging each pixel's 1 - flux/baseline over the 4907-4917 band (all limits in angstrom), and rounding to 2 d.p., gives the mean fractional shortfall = 0.01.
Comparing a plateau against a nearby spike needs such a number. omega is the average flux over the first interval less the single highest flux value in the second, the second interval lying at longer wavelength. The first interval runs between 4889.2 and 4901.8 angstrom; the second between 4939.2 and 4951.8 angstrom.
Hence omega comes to -0.30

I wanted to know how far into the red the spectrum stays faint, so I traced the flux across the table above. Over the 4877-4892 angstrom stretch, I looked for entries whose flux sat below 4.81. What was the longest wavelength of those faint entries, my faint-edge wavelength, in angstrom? 4890.5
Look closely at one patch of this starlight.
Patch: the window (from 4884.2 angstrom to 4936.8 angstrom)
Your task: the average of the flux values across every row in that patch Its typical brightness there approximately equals 4.72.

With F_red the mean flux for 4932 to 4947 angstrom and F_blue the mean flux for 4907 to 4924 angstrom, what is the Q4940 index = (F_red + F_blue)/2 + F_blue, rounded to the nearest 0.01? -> 9.66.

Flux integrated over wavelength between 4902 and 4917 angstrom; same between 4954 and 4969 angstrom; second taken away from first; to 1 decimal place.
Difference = -5.2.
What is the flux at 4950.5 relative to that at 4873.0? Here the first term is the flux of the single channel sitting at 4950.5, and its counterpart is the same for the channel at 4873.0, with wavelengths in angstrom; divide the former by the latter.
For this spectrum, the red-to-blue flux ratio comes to 1.15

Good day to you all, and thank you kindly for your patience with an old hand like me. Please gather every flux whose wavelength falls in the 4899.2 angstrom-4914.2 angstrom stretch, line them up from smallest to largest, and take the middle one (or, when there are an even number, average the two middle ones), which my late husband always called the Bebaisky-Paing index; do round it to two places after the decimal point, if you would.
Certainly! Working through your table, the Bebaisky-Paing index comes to 4.74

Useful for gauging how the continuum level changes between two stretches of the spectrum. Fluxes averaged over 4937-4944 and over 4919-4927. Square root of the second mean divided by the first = 1.01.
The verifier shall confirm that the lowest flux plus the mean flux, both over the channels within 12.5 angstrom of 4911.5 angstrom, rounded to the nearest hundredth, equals 9.42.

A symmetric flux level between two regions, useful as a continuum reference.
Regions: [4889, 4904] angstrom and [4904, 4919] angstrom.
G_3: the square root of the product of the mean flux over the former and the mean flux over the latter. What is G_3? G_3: 4.72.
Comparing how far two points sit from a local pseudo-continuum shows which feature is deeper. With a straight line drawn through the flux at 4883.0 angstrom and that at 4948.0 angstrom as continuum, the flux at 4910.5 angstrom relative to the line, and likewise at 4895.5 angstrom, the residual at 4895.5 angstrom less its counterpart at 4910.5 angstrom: 0.00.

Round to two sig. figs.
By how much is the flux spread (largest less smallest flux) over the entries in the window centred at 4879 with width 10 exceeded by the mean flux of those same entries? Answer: 4.3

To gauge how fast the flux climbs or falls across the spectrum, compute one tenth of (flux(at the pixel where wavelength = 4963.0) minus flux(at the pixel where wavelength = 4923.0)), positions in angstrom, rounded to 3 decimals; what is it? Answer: 0.033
